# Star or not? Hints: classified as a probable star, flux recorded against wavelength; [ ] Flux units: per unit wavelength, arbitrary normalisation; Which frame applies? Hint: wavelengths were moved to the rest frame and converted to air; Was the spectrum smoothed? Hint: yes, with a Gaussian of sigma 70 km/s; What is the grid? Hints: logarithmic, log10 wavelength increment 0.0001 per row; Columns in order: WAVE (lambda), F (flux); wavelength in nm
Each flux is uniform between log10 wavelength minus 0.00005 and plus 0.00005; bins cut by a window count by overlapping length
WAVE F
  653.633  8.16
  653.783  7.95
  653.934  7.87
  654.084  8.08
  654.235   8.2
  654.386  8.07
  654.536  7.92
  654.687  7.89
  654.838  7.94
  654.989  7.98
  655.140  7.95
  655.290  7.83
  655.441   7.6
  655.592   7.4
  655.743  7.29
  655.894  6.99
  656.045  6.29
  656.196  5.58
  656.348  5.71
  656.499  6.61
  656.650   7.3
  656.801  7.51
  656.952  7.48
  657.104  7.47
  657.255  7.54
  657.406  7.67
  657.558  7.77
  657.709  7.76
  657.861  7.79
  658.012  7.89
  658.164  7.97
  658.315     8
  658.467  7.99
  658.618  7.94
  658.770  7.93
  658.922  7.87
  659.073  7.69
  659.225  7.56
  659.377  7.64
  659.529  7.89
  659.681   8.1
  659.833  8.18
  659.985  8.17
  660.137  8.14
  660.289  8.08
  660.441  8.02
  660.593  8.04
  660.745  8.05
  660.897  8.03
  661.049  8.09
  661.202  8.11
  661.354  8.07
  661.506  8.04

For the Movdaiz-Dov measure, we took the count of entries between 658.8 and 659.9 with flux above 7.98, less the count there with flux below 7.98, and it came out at -3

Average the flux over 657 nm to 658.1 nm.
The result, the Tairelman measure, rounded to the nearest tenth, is 7.7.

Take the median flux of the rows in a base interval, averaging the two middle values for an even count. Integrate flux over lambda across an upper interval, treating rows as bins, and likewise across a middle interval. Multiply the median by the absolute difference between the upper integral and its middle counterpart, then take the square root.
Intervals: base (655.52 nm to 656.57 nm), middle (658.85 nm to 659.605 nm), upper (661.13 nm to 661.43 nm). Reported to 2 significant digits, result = 4.7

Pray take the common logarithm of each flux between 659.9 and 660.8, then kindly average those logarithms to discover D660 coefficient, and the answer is 0.908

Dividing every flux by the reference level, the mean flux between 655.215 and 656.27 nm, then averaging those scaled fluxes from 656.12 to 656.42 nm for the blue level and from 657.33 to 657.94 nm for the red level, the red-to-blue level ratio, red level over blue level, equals 1.4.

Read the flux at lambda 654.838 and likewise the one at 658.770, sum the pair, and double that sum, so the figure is 31.7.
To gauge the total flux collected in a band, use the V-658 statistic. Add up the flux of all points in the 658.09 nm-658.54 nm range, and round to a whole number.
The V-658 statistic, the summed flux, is 24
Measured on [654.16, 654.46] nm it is 16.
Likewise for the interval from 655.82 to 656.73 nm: 38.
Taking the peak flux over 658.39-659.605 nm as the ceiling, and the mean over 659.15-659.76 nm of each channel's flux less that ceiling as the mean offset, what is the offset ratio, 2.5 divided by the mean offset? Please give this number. -13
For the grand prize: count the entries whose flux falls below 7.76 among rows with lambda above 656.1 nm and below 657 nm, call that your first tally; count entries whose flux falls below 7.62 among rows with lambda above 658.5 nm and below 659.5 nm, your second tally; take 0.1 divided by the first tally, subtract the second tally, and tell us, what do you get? -1.0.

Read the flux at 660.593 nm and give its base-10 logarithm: 0.905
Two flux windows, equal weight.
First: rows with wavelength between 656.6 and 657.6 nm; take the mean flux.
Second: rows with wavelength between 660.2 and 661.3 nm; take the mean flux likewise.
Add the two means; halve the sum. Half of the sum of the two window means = 7.80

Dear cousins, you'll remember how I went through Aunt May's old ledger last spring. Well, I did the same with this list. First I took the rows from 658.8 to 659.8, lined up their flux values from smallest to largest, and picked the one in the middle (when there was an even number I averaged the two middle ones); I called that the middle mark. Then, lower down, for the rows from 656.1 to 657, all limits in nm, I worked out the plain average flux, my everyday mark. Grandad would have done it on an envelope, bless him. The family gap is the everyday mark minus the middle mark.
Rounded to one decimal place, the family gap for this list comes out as -1.1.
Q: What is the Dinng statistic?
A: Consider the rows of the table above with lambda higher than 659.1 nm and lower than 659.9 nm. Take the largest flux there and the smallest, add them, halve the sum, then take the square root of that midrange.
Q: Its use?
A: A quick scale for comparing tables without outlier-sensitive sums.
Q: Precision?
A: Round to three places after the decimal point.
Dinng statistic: 2.805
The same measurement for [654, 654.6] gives 2.839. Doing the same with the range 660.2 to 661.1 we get 2.838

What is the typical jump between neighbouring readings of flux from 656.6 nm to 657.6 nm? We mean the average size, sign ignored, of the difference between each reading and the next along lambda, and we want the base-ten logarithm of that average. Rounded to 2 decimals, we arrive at -1.04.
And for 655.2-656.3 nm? -0.43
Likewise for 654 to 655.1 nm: -1.06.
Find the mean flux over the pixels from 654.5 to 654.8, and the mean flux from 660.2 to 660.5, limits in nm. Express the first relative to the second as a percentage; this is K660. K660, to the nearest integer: 98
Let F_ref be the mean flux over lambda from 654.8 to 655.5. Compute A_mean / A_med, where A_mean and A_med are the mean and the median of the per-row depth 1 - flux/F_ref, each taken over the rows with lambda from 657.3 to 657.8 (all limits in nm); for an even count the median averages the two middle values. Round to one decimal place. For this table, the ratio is 1.3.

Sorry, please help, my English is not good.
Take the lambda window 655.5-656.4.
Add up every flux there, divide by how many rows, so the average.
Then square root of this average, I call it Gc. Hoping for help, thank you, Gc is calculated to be 2.56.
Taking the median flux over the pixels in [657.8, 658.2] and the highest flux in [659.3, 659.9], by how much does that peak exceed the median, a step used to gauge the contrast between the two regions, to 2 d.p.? 0.29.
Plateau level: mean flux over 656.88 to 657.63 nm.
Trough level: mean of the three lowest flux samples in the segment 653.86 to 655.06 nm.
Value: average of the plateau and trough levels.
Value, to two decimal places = 7.74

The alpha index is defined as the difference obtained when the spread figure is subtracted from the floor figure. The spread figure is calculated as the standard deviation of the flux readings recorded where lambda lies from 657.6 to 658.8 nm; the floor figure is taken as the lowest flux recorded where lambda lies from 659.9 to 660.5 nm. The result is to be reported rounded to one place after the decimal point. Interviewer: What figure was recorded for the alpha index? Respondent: 7.9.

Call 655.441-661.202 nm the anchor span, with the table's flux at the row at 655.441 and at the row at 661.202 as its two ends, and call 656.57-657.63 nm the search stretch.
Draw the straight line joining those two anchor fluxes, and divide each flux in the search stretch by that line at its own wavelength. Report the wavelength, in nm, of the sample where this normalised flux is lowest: 656.650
